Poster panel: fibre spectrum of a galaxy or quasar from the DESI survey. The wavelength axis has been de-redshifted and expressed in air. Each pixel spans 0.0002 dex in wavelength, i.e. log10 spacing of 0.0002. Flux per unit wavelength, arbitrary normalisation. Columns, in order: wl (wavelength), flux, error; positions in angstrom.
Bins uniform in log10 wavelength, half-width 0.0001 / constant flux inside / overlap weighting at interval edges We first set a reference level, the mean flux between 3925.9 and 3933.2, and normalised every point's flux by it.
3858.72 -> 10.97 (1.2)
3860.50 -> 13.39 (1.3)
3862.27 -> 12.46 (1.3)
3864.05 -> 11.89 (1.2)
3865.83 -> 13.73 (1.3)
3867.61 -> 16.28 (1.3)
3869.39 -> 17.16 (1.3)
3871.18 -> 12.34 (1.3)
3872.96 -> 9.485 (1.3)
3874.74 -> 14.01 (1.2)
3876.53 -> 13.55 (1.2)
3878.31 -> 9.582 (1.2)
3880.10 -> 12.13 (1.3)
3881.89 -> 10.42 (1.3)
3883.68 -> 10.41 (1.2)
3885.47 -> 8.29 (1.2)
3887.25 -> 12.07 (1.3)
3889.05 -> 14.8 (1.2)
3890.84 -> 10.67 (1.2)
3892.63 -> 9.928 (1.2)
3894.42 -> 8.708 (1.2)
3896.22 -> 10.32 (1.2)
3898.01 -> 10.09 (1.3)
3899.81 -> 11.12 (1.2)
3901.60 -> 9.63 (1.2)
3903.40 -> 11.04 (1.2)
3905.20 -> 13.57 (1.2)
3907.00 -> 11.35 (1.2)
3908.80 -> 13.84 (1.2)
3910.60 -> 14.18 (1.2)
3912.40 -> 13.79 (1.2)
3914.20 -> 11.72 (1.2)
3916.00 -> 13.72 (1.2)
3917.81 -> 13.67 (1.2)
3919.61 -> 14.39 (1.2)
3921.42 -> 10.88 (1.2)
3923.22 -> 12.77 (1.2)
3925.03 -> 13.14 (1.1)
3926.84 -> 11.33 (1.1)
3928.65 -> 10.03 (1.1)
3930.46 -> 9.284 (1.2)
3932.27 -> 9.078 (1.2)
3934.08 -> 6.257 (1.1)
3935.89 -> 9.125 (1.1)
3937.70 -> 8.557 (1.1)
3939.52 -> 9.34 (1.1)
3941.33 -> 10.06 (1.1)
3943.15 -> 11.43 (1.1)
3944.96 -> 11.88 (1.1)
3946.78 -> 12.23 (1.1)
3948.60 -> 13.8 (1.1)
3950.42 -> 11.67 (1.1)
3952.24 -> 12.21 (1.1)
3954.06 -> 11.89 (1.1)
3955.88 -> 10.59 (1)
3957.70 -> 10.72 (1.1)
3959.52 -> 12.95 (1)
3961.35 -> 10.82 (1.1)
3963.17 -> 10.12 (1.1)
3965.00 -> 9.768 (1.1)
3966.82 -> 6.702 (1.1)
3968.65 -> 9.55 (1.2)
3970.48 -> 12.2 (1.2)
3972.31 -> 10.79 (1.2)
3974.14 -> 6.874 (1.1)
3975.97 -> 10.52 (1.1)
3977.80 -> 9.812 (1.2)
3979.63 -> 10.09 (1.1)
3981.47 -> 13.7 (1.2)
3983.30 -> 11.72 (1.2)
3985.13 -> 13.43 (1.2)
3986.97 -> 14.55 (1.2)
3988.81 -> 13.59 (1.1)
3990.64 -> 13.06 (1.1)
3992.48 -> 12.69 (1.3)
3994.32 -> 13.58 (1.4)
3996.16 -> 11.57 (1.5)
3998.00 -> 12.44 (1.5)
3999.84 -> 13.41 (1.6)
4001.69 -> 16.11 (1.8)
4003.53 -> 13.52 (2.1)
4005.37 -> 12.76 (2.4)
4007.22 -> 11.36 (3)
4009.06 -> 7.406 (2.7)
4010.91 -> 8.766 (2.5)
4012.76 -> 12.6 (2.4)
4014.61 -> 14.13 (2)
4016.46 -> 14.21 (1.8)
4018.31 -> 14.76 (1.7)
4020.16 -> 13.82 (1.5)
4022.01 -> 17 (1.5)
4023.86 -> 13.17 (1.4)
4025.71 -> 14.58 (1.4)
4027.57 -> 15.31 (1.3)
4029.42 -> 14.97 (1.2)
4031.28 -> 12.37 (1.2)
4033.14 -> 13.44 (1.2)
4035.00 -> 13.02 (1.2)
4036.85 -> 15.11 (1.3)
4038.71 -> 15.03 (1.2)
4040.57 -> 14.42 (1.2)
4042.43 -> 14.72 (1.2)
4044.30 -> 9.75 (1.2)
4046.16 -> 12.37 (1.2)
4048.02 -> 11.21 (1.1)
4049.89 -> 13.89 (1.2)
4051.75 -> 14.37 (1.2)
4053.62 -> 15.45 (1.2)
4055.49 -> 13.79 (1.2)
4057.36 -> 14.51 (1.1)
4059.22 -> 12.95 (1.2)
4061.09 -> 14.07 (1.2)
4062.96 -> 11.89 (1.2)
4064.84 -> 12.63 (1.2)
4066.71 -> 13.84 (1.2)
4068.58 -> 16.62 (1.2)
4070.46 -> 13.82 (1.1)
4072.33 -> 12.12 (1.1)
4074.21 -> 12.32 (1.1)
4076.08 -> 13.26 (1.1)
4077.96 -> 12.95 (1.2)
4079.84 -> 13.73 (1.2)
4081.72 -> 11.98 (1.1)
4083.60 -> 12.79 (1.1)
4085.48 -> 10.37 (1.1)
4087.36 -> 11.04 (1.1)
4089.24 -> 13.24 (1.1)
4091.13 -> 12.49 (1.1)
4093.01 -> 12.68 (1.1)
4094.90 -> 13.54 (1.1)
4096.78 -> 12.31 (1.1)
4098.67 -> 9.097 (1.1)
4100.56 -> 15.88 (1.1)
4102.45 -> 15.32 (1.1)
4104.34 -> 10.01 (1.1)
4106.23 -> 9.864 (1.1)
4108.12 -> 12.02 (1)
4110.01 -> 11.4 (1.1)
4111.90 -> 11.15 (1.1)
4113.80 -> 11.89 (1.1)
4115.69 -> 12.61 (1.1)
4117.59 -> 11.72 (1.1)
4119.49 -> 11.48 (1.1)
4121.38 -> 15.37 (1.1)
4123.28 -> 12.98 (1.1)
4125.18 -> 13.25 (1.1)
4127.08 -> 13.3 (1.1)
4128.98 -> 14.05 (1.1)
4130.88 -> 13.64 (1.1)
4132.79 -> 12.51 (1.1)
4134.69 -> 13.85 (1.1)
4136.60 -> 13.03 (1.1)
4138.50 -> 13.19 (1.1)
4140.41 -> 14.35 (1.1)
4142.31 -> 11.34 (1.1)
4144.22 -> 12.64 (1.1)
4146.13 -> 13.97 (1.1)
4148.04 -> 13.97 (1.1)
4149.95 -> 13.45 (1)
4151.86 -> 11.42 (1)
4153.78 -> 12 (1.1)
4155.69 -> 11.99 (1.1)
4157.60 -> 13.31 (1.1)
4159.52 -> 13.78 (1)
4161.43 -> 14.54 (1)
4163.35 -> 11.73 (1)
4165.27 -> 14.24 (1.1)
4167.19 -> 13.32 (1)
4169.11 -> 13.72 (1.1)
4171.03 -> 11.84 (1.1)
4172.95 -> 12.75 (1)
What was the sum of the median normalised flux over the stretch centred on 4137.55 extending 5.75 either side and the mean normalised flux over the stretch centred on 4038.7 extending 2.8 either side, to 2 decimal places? 2.82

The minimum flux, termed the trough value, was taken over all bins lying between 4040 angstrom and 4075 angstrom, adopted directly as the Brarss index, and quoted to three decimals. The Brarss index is 9.750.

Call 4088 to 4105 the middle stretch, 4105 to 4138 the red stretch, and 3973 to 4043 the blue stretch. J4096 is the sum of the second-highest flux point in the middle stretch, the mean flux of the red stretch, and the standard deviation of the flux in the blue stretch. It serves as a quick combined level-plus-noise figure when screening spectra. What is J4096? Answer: 30.1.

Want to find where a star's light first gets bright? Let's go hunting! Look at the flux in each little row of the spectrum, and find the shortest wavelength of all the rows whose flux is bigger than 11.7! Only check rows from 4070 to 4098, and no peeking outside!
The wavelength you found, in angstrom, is 4070.46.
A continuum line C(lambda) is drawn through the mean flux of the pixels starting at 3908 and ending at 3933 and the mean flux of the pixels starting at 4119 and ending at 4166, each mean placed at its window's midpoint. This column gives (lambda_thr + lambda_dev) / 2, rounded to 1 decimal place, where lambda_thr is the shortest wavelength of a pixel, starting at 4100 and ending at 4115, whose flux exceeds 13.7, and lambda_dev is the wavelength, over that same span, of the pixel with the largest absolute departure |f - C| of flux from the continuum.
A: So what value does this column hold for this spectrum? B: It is 4103.4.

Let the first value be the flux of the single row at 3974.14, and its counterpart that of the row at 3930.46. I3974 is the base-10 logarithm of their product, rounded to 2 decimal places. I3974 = 1.80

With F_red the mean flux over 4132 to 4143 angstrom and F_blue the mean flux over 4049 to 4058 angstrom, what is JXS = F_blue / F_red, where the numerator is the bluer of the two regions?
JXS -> 1.10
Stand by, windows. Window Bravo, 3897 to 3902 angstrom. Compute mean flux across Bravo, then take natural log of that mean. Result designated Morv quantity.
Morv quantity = 2.3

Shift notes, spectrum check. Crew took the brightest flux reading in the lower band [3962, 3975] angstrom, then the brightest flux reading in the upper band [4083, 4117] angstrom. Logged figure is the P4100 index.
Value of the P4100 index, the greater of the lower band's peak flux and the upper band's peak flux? 15.9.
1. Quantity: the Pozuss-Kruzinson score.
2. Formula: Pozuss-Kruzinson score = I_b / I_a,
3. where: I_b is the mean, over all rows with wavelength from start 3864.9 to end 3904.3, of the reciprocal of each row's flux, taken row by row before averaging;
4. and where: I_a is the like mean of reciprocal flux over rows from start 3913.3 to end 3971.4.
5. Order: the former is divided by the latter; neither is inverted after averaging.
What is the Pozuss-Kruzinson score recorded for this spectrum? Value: 0.95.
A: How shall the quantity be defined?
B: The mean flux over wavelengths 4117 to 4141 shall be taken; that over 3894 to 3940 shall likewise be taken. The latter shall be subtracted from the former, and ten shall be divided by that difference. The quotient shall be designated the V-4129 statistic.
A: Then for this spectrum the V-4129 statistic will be 5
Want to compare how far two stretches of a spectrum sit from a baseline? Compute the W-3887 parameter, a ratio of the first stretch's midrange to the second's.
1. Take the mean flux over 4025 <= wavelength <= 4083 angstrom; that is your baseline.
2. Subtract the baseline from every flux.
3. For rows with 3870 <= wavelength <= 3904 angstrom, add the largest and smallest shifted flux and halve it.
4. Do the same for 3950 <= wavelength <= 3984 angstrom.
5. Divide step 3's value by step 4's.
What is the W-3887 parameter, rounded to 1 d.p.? 0.6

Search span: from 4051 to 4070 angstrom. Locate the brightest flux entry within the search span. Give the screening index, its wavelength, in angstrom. 4068.58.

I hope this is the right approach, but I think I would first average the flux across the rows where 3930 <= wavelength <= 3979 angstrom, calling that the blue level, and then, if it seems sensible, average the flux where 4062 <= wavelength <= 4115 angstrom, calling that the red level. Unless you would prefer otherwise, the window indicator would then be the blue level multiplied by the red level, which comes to 129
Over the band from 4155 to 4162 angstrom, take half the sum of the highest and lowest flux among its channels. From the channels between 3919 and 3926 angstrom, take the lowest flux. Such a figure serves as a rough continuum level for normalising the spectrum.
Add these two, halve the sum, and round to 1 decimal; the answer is 12.1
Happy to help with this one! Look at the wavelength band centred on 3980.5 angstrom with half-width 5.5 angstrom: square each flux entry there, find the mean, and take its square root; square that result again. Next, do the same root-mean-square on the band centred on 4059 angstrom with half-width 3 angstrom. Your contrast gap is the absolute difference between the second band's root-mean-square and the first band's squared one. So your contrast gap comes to 122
